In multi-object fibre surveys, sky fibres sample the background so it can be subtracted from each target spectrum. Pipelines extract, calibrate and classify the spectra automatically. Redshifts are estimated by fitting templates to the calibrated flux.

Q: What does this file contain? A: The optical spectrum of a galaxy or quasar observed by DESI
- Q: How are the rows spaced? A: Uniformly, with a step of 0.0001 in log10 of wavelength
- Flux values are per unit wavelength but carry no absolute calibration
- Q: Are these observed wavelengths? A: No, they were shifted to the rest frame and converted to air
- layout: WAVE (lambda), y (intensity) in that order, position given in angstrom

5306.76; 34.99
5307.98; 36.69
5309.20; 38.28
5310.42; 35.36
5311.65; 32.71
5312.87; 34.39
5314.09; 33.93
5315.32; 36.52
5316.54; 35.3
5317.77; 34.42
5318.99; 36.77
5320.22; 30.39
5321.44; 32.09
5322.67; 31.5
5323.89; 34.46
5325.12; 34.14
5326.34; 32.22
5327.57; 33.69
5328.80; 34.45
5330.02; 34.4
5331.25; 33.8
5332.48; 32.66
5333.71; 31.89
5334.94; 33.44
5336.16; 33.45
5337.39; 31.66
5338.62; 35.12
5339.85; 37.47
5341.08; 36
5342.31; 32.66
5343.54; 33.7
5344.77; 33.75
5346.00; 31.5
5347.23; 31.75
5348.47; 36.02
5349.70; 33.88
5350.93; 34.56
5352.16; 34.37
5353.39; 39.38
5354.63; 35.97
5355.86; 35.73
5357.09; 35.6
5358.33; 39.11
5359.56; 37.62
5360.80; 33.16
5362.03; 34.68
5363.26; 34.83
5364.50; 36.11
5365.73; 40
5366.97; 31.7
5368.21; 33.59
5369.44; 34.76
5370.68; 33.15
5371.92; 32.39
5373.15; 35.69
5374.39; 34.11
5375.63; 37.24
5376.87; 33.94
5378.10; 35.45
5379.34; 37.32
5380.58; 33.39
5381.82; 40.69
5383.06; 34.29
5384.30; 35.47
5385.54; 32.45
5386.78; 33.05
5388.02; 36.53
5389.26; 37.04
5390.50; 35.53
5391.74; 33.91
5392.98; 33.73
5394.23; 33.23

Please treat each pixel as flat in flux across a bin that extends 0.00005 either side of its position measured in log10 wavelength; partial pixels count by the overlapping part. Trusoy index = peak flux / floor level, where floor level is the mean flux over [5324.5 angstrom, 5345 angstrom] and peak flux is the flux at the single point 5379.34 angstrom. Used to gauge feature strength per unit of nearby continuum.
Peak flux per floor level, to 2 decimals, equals 1.10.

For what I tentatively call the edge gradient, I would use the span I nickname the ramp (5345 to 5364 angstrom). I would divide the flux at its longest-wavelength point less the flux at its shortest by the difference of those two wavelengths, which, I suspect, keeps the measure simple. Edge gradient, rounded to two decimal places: 0.19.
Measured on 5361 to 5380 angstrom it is 0.15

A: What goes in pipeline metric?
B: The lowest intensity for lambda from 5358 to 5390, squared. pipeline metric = 1005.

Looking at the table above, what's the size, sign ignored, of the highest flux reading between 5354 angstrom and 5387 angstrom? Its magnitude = 40.7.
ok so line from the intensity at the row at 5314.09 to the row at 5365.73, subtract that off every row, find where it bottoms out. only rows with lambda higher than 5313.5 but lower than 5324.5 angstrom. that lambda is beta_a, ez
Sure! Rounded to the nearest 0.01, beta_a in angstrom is 5320.22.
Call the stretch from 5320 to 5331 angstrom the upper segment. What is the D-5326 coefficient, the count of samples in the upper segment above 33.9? 4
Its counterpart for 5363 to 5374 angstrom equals 5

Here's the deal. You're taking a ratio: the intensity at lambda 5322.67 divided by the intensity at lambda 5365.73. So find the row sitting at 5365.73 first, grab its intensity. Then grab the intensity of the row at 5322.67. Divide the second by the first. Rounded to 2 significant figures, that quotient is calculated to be 0.79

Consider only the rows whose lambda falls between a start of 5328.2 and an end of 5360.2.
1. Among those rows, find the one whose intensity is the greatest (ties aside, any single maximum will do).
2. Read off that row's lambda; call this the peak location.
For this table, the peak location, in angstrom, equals 5353.39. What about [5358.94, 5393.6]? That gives 5381.82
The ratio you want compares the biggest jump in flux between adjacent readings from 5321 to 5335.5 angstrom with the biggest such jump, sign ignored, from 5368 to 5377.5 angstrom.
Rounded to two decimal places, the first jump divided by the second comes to 0.90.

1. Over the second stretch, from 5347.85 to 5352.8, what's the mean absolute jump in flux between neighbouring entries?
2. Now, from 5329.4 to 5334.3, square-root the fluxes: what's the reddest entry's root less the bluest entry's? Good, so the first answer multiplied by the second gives -0.22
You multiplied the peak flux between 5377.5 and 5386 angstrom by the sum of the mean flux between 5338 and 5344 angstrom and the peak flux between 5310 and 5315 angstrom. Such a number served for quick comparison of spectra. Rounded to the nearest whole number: 2863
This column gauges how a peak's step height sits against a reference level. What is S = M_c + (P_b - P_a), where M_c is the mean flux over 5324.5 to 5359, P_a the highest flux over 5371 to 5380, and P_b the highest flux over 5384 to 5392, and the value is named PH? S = 34.1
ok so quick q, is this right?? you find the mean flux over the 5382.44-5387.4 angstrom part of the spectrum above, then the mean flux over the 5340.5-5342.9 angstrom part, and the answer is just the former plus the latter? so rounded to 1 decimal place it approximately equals 68.1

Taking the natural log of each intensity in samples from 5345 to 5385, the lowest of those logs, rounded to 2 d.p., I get 3.45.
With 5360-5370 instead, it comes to 3.46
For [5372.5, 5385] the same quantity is 3.51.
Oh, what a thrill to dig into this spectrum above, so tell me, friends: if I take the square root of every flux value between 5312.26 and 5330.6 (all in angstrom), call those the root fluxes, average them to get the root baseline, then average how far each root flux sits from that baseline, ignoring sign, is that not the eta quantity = 0.112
